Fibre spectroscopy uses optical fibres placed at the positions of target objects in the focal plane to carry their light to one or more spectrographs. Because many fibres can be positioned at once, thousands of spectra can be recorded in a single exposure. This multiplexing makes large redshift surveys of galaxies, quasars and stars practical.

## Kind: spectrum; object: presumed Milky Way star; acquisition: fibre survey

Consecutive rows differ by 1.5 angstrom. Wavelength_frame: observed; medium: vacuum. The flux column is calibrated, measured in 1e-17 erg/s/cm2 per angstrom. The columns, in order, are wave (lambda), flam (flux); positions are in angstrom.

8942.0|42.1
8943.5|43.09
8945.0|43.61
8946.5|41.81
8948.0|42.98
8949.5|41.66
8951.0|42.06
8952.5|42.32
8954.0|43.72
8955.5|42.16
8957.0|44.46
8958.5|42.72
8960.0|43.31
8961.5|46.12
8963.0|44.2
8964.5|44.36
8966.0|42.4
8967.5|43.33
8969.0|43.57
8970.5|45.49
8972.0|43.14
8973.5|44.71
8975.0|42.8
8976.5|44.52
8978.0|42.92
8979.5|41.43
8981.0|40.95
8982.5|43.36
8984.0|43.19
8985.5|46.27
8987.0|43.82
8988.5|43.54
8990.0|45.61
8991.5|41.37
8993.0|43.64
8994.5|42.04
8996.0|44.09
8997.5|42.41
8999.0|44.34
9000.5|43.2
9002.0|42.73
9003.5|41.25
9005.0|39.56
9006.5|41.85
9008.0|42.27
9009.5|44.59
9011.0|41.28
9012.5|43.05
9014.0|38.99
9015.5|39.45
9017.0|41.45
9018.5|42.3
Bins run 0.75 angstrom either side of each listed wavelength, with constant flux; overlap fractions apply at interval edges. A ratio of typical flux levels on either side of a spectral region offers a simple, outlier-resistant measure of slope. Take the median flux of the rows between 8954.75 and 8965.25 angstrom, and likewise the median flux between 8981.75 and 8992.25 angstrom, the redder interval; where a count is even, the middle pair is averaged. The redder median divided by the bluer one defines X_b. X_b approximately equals 0.99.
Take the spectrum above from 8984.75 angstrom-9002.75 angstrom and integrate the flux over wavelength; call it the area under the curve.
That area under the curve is 785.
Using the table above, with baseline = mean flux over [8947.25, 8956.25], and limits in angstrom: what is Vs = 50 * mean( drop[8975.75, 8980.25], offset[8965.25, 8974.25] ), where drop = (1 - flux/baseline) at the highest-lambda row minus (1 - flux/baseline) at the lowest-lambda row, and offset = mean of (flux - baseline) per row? 34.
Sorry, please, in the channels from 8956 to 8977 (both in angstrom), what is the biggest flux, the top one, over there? 46.12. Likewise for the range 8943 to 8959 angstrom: 44.46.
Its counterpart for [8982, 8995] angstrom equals 46.27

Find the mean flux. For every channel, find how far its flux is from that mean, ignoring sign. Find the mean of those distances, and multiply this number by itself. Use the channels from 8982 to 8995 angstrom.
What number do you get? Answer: 1.12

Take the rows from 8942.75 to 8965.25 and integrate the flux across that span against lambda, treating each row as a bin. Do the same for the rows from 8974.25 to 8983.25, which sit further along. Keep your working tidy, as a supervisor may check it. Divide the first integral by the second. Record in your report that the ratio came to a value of 2.5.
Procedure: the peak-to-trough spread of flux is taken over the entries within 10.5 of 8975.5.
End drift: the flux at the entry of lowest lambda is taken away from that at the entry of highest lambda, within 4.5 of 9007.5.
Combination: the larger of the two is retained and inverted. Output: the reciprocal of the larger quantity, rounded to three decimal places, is 0.188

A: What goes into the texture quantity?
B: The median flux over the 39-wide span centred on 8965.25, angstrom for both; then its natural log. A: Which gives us 3.77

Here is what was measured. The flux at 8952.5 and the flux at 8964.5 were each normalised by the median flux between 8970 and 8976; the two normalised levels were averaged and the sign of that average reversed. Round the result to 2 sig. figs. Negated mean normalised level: -0.99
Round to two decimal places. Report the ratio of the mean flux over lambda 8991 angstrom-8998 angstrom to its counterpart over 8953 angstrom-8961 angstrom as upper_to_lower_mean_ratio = 0.99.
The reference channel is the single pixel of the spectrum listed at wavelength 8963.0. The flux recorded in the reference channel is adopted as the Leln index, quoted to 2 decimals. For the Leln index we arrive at 44.20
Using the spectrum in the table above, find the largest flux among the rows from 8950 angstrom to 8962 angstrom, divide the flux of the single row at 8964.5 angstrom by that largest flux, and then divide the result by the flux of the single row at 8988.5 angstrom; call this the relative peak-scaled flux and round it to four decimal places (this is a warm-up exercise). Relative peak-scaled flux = 0.0221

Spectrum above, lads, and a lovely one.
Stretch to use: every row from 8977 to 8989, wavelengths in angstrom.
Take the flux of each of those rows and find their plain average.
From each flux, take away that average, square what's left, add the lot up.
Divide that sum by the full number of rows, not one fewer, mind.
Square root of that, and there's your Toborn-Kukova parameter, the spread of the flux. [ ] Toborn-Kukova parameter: 1.5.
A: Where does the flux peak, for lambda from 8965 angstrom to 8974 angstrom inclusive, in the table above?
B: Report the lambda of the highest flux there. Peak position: 8970.5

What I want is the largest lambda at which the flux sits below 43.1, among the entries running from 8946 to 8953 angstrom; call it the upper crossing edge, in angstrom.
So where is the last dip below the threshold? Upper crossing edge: 8952.5 angstrom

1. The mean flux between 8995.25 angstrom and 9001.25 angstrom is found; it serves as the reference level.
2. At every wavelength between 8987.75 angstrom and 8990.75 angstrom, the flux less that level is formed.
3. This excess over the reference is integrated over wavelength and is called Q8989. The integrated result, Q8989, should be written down 3.2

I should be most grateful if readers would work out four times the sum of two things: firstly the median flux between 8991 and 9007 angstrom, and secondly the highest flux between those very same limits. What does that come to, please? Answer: 347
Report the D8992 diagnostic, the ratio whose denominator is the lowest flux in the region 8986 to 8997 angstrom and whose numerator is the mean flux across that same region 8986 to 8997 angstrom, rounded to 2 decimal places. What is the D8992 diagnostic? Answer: 1.05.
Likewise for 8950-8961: 1.02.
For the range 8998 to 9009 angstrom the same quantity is 1.07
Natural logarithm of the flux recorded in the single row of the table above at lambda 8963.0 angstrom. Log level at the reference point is 3.79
